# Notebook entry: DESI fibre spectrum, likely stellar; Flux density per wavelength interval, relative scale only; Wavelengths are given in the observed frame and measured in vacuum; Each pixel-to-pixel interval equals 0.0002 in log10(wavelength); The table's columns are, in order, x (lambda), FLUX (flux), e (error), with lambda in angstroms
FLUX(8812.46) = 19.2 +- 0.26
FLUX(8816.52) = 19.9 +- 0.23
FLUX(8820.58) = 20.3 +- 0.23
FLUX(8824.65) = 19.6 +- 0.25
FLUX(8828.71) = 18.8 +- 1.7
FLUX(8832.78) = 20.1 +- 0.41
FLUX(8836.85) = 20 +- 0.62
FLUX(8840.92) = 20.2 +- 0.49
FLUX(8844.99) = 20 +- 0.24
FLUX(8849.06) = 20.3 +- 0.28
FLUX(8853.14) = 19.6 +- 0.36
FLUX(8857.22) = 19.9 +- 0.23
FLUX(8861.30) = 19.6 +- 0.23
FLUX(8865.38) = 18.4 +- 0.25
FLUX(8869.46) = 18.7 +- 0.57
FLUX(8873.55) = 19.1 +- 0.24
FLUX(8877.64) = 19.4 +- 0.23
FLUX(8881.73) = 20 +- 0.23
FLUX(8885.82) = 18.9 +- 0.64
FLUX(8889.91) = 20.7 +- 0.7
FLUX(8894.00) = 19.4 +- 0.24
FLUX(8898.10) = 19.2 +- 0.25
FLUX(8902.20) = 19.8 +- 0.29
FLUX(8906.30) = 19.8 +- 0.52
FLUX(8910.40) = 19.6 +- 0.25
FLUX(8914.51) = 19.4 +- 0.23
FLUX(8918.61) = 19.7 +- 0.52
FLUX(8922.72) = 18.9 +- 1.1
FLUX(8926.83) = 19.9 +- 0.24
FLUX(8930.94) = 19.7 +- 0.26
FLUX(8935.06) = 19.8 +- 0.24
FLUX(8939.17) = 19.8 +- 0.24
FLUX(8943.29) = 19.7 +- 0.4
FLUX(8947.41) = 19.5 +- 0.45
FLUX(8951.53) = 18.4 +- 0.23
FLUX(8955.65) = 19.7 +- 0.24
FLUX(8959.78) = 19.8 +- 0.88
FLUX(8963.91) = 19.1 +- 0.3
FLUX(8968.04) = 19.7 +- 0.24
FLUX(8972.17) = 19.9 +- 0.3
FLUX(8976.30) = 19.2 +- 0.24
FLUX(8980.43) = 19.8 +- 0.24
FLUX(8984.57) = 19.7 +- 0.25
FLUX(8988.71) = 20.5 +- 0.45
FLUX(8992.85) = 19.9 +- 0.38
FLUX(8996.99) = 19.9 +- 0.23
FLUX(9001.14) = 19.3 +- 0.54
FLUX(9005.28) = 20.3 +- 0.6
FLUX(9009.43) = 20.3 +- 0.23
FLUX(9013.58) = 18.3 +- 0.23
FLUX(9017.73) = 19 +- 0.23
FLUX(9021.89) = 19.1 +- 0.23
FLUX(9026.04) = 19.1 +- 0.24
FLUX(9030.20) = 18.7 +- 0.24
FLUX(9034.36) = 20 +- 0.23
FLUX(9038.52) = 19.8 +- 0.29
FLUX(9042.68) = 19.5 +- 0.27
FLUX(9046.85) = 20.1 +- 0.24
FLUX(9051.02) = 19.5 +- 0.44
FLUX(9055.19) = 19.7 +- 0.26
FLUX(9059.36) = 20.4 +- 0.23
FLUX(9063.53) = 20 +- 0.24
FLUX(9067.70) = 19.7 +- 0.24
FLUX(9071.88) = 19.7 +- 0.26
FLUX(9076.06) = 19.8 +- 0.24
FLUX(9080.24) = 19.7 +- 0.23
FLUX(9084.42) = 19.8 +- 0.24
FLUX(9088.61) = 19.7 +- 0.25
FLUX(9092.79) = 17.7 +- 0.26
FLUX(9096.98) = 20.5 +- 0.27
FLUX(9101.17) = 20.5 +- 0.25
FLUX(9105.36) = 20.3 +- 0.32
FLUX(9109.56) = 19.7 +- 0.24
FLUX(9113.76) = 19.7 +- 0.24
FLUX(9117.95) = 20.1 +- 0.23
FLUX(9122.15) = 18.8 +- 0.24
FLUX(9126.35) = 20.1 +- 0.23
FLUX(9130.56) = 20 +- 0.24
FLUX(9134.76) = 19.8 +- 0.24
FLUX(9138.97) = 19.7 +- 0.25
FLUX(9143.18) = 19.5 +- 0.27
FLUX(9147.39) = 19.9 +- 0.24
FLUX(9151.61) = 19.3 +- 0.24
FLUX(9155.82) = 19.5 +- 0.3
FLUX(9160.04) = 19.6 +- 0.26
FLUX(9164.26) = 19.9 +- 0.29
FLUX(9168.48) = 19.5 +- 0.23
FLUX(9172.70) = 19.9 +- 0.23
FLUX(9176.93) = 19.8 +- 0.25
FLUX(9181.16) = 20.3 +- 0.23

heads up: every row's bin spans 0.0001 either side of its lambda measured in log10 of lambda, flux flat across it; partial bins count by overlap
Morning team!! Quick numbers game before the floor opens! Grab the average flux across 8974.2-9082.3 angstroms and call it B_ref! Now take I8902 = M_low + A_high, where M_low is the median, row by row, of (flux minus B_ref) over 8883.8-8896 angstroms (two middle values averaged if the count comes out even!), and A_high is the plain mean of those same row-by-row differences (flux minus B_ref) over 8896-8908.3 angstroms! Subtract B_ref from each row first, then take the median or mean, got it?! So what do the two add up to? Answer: -0.3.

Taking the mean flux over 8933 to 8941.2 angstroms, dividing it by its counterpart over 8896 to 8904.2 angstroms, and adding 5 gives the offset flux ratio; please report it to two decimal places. 6.02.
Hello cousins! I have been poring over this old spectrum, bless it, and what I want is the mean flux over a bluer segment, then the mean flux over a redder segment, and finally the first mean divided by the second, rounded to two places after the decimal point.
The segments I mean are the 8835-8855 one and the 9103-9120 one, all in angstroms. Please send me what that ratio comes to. 1.00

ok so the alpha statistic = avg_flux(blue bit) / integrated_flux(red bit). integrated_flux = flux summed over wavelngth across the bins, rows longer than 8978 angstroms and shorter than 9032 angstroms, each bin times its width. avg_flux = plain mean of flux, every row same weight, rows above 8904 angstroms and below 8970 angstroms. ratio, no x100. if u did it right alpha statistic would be 0.019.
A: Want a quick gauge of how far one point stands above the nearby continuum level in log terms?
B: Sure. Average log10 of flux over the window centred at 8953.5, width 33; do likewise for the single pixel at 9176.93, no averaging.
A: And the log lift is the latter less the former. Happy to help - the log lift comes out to 0.0076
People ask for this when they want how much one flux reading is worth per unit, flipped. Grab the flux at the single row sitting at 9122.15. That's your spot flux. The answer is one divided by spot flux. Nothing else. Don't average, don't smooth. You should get 0.053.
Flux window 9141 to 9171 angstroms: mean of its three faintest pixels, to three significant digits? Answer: 19.4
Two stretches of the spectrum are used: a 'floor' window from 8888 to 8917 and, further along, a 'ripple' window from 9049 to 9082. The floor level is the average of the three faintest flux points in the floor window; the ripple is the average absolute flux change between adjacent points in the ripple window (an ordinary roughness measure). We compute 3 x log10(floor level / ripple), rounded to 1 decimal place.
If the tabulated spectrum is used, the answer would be 5.6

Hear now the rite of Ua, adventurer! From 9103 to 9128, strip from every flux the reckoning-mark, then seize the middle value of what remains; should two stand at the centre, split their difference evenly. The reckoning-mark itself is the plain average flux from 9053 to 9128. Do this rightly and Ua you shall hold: 0.13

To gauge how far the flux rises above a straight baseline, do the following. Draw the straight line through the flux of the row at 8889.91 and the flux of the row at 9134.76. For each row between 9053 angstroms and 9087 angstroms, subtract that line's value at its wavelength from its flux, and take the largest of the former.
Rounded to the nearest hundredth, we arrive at 0.32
